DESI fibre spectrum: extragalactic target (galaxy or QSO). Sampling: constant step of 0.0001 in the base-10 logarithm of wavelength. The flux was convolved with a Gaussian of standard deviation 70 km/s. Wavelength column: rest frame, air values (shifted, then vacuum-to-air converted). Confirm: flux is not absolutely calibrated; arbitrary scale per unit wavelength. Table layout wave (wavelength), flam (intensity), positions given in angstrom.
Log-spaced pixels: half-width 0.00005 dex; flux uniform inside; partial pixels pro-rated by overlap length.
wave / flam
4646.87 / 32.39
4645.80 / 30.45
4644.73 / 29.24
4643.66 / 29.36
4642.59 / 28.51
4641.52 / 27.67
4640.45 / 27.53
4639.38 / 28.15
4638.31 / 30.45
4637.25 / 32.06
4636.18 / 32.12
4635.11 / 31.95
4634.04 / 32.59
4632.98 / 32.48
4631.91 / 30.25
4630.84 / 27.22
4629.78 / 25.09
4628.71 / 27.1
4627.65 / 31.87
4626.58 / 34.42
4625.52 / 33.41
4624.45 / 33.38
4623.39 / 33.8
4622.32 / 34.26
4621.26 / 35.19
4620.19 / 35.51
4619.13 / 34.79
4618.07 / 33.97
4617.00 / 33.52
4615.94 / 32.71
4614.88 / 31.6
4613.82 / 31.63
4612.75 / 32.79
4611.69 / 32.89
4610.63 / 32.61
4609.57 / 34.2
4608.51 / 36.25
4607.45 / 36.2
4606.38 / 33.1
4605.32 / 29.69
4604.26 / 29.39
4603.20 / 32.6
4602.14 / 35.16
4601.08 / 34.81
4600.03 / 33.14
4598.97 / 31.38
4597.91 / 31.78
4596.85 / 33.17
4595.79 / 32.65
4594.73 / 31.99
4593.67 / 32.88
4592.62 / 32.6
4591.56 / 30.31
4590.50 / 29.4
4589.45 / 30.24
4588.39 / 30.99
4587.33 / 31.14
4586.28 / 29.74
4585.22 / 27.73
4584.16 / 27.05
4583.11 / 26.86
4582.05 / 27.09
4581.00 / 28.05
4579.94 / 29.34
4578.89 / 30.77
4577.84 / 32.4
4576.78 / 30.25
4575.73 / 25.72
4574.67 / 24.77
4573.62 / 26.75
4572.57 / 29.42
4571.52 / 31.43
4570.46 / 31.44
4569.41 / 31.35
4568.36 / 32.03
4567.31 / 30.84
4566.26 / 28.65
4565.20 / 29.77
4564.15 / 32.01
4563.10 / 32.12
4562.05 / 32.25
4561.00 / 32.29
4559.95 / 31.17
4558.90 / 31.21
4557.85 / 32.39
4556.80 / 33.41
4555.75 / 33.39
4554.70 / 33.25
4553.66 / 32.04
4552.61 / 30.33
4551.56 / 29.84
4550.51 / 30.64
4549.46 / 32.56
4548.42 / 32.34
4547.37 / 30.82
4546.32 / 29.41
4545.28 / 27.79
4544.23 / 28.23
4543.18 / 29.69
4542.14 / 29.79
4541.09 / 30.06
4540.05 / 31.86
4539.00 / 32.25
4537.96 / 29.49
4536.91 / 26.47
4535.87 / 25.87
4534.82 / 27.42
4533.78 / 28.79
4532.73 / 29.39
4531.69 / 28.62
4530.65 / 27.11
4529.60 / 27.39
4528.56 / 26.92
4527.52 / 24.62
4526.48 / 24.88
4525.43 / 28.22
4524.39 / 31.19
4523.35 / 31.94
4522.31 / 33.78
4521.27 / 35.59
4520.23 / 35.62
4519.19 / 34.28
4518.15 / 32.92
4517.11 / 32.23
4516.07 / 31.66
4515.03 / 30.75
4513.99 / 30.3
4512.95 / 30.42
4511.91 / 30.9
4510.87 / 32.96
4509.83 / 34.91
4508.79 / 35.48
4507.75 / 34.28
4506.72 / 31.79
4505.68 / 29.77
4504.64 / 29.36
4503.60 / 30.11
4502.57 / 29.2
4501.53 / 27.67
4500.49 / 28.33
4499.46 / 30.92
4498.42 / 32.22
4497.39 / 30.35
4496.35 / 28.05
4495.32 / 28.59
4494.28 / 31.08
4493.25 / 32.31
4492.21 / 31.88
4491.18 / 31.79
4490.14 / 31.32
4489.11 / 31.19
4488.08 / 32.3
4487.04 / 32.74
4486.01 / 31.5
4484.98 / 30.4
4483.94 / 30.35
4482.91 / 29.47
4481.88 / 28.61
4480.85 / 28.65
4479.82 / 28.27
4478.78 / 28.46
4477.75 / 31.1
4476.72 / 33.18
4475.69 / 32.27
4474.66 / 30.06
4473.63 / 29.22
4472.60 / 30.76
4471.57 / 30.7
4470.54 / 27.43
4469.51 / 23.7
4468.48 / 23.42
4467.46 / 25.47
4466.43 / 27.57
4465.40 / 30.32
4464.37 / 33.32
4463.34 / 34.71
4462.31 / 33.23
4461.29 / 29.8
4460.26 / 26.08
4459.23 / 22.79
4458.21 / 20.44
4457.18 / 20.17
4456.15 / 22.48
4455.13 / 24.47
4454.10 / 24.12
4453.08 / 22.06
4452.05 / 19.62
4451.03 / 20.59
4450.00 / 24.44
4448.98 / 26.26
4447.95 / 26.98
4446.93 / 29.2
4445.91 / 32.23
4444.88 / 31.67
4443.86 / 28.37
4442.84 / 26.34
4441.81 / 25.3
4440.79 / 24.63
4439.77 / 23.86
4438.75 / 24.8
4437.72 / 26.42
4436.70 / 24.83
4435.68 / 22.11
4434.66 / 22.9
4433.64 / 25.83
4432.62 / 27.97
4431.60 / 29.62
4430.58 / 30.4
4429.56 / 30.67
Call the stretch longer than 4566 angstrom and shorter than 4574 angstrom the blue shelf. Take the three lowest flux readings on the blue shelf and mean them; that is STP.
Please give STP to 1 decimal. 28.3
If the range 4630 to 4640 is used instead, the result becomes 28.5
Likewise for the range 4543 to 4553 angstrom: 28.5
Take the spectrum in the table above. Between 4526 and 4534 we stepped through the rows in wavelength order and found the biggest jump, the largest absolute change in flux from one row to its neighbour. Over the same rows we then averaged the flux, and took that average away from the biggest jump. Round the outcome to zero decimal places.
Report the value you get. -25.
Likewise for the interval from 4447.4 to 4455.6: -20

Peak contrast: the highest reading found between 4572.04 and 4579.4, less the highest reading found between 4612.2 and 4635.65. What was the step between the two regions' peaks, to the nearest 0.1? -3.1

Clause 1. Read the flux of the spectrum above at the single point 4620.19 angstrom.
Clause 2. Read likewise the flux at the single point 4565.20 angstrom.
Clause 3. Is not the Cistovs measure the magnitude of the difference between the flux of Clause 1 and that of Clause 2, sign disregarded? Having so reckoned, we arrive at 5.7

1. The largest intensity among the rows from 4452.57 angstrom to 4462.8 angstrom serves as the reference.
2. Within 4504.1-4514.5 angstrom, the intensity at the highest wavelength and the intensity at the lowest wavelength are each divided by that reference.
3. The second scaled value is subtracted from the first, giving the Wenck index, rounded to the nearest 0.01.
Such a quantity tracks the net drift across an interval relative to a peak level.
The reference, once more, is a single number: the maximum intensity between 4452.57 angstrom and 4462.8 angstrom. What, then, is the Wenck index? 0.03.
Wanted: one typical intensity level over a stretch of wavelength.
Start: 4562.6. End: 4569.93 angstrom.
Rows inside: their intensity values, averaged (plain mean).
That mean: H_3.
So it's 31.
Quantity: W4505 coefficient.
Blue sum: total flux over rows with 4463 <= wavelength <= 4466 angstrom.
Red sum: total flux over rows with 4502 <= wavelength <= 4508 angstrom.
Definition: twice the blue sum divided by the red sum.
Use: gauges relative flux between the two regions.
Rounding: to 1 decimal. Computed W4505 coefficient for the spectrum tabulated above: 1.1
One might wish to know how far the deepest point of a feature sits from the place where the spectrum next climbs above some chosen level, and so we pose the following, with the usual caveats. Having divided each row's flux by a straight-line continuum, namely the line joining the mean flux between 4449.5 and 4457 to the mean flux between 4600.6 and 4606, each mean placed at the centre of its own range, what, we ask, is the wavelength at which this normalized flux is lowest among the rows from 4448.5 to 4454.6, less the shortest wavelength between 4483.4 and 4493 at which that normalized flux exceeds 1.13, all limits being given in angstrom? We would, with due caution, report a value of -31.9 angstrom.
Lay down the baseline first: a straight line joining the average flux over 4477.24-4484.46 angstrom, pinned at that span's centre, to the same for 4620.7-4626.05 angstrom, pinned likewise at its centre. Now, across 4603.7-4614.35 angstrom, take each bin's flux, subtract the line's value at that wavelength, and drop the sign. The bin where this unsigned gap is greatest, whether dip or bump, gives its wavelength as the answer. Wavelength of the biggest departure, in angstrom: 4604.26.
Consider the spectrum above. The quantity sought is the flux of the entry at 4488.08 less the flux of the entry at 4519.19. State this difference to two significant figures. -2.0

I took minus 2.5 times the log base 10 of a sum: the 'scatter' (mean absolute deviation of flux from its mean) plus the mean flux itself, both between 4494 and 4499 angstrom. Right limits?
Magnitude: -3.74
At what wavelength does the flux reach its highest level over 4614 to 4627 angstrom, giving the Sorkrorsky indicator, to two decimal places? 4620.19 angstrom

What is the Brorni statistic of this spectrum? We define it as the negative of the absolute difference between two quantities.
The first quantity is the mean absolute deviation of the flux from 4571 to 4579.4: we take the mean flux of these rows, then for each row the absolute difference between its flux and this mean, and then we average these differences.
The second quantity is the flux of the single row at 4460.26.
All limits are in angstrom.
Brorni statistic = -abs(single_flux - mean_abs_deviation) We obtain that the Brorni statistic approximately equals -24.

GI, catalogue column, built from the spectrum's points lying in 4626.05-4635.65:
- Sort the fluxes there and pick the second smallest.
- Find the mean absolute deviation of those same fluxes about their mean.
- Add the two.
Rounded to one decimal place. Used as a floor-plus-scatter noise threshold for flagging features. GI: 29.7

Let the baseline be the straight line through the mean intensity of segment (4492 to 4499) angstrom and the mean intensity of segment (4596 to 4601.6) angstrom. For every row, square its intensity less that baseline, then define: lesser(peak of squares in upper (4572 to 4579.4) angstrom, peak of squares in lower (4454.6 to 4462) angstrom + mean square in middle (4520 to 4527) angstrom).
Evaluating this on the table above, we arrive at 57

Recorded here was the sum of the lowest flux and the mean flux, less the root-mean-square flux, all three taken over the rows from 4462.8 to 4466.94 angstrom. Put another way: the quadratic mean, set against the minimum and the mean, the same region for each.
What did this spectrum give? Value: 27.4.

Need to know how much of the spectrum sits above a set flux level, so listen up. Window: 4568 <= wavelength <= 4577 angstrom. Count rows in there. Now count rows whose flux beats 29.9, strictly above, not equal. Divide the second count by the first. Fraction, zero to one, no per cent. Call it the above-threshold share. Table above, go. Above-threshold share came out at 0.56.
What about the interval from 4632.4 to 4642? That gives 0.67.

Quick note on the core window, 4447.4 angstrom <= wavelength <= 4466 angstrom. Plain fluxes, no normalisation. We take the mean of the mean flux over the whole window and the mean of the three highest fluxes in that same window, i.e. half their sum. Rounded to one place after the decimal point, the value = 29.7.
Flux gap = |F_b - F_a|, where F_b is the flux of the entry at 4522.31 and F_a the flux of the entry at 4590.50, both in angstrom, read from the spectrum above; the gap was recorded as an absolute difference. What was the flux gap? 4.4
